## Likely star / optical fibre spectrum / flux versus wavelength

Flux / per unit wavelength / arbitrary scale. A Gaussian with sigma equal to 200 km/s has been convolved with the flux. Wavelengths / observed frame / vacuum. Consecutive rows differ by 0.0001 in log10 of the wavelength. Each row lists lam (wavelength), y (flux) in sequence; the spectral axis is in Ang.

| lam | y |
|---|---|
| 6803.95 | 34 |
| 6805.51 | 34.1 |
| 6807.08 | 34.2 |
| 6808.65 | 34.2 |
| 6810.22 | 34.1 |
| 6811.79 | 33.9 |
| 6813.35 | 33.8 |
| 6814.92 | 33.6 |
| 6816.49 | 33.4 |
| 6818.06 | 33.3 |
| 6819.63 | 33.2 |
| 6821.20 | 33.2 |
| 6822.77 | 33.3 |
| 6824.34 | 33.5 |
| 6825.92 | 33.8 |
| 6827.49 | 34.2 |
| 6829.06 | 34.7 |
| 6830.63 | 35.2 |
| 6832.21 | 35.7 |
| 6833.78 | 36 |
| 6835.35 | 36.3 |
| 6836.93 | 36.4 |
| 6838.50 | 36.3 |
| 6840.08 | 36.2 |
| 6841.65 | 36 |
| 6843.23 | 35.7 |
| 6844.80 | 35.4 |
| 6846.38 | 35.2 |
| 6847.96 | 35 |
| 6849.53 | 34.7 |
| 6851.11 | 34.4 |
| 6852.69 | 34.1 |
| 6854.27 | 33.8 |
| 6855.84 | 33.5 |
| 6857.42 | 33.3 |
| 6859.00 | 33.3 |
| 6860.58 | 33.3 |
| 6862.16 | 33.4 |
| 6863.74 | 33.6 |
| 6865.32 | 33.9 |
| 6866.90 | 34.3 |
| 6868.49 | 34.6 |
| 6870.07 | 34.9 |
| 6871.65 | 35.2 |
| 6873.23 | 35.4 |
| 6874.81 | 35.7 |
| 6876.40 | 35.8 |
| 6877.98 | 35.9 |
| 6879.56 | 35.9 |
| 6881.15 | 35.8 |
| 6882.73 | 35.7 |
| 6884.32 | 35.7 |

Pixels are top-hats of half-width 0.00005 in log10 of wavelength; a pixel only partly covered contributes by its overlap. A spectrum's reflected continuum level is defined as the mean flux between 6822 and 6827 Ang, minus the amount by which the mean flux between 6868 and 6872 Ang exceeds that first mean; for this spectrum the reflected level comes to 32.2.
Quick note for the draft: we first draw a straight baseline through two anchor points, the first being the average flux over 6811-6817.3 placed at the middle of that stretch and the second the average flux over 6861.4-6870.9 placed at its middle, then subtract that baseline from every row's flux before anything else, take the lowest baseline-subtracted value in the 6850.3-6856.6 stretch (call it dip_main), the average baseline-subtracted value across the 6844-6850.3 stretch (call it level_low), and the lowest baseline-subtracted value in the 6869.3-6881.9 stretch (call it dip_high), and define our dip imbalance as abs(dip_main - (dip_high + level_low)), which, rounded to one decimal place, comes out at 2.4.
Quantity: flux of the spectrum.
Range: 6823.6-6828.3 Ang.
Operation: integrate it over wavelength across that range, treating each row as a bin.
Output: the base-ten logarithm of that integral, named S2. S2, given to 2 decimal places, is 2.20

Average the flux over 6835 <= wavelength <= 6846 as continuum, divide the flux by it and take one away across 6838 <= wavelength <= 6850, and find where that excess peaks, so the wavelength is 6838.50 Ang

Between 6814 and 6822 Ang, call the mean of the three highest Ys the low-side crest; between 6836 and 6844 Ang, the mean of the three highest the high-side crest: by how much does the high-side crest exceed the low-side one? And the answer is 2.9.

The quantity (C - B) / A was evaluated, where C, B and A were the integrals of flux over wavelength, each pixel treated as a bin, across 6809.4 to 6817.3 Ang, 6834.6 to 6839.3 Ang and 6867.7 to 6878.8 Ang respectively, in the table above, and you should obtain 0.2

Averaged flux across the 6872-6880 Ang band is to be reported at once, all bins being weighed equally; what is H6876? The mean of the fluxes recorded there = 35.7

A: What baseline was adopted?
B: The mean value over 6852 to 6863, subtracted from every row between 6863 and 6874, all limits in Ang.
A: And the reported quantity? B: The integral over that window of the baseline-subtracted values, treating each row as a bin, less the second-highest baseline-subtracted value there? 10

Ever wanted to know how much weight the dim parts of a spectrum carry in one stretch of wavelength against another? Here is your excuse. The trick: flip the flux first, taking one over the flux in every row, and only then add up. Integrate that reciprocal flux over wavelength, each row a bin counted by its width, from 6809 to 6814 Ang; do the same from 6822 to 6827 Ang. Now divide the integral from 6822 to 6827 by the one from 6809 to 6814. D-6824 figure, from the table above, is 1.01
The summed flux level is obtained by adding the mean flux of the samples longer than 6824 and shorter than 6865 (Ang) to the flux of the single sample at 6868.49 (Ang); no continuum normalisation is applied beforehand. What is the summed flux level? 69.3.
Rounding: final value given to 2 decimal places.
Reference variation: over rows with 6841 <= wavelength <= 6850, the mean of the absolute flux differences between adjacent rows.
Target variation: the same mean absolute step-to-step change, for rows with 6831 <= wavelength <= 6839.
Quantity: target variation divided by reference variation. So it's 0.77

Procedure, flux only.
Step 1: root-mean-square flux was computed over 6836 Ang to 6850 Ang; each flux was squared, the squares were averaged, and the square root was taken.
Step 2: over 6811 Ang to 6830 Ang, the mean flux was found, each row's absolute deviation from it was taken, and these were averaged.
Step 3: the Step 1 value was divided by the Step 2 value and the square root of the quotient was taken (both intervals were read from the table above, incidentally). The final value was 10.1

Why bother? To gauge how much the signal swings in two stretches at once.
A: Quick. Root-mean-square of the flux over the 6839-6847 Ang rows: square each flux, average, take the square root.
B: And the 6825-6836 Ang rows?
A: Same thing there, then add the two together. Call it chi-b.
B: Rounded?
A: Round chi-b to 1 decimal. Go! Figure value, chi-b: 70.8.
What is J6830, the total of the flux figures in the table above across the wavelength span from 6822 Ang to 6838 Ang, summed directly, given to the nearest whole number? 349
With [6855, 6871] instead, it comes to 338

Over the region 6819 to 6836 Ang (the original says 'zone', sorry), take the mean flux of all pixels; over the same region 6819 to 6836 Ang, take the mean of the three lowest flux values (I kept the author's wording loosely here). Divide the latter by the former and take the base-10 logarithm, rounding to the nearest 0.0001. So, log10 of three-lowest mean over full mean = -0.0158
